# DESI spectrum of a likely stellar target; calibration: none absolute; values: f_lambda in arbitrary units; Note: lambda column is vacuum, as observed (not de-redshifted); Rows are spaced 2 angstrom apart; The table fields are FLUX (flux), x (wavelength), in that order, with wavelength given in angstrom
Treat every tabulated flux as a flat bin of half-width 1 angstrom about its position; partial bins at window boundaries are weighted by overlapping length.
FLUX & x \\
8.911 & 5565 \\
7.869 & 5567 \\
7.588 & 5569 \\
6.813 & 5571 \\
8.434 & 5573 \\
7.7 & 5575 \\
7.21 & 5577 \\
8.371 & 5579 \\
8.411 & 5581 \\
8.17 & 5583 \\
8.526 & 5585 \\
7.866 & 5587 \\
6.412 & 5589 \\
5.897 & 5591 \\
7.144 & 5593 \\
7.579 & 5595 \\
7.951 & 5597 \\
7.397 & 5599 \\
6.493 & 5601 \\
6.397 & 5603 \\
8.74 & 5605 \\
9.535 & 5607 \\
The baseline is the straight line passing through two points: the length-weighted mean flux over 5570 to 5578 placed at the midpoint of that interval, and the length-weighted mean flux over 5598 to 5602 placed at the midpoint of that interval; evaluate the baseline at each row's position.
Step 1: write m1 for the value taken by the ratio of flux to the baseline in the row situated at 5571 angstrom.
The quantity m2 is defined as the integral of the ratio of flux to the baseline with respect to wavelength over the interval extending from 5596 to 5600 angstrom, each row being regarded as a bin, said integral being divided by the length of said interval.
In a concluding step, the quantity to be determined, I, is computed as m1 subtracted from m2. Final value 0.2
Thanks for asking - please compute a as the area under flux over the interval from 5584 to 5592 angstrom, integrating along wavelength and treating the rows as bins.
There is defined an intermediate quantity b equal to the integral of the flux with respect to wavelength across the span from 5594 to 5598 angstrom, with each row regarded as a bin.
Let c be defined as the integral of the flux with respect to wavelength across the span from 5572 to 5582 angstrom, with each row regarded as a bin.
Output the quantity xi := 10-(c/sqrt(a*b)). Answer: 8.1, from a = 57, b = 31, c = 80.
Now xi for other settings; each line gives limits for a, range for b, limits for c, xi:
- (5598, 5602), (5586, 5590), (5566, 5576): 7.3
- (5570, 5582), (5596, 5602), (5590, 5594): 9.6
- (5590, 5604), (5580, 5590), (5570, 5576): 9.5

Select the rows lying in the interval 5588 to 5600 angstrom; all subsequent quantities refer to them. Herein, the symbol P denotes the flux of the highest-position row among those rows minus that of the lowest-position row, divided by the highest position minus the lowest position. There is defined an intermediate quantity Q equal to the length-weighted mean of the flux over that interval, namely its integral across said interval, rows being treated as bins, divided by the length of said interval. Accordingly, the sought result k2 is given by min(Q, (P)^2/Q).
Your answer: 0.0014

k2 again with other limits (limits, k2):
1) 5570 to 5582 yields 0.0033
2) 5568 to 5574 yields 0.0059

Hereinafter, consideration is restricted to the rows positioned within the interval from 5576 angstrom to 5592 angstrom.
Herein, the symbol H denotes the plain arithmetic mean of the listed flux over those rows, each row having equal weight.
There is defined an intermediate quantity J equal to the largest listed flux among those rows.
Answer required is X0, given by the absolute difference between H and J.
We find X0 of 0.9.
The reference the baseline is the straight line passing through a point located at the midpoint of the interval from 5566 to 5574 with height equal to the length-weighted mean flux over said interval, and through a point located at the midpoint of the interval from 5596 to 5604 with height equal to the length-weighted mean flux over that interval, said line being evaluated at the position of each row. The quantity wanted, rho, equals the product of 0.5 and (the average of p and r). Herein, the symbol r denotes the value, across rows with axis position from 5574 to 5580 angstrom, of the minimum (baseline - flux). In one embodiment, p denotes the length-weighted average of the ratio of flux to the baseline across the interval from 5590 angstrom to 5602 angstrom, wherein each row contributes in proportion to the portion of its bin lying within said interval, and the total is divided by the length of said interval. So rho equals 0.03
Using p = 0.99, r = -0.9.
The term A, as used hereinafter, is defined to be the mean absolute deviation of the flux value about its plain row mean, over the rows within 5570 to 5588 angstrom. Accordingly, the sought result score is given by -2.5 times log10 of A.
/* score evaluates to 0.78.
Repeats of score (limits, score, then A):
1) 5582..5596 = 0.30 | 0.8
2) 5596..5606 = 0.30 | 0.8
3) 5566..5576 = 1.04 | 0.4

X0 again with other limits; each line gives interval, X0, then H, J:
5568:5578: 0.9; 7.5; 8.434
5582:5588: 0.3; 8.2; 8.526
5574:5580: 0.6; 7.8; 8.371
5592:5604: 0.8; 7.2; 7.951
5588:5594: 0.7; 6.5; 7.144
